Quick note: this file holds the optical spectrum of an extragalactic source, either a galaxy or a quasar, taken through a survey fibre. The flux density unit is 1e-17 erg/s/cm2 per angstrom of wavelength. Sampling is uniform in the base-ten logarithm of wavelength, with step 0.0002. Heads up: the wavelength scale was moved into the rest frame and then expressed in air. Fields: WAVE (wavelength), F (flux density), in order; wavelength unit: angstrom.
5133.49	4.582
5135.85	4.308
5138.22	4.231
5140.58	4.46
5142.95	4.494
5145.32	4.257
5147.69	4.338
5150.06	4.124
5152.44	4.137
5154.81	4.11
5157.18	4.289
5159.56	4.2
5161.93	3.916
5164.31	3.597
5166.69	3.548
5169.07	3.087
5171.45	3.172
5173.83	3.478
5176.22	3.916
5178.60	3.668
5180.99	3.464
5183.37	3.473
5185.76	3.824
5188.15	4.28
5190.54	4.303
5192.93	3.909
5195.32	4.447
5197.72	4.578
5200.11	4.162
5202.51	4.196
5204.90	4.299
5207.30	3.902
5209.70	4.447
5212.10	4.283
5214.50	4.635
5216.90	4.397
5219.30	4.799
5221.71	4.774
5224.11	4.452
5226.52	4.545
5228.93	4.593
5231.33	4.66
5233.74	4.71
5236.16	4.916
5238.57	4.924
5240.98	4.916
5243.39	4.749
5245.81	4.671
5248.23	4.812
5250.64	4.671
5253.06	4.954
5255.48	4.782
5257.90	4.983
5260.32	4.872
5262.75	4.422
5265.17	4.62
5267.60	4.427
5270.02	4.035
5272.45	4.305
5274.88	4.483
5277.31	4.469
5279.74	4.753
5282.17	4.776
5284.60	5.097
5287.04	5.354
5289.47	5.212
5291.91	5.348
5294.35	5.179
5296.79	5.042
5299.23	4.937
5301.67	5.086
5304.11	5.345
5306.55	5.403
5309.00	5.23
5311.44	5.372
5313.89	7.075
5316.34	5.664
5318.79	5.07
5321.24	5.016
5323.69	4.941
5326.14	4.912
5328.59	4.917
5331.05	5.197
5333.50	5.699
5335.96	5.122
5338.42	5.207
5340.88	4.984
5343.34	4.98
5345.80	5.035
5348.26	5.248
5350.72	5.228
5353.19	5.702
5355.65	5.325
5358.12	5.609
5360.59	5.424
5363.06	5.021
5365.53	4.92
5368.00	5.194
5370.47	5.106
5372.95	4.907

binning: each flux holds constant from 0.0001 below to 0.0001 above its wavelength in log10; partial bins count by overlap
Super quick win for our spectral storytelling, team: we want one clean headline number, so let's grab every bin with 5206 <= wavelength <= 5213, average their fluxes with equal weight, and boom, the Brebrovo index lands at 4.2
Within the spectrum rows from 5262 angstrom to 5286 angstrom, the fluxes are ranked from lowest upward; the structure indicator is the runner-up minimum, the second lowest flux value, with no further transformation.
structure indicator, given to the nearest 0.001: 4.305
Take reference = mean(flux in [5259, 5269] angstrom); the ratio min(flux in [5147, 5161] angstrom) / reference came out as 0.90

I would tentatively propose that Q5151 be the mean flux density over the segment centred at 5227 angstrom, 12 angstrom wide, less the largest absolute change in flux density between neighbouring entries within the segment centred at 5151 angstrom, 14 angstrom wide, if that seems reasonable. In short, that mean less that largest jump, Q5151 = 4.4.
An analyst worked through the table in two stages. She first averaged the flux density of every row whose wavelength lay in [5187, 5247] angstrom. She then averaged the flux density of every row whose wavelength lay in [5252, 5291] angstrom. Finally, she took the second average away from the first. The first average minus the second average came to -0.22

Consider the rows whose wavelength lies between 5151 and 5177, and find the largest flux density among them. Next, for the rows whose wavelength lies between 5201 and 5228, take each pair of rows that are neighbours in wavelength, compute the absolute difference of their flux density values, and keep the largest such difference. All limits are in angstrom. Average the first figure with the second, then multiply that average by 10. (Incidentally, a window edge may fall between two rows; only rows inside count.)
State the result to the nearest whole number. 24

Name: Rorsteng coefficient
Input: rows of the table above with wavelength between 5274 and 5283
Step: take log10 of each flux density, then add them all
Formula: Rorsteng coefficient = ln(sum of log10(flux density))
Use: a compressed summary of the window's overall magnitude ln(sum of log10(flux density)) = 0.98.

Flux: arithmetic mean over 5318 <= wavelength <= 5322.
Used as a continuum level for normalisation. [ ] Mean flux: 5.04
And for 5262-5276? 4.38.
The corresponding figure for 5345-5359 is 5.36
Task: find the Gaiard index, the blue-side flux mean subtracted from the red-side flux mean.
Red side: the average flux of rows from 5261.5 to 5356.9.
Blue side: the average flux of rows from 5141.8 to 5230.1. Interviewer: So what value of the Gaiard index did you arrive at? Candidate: 1.0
